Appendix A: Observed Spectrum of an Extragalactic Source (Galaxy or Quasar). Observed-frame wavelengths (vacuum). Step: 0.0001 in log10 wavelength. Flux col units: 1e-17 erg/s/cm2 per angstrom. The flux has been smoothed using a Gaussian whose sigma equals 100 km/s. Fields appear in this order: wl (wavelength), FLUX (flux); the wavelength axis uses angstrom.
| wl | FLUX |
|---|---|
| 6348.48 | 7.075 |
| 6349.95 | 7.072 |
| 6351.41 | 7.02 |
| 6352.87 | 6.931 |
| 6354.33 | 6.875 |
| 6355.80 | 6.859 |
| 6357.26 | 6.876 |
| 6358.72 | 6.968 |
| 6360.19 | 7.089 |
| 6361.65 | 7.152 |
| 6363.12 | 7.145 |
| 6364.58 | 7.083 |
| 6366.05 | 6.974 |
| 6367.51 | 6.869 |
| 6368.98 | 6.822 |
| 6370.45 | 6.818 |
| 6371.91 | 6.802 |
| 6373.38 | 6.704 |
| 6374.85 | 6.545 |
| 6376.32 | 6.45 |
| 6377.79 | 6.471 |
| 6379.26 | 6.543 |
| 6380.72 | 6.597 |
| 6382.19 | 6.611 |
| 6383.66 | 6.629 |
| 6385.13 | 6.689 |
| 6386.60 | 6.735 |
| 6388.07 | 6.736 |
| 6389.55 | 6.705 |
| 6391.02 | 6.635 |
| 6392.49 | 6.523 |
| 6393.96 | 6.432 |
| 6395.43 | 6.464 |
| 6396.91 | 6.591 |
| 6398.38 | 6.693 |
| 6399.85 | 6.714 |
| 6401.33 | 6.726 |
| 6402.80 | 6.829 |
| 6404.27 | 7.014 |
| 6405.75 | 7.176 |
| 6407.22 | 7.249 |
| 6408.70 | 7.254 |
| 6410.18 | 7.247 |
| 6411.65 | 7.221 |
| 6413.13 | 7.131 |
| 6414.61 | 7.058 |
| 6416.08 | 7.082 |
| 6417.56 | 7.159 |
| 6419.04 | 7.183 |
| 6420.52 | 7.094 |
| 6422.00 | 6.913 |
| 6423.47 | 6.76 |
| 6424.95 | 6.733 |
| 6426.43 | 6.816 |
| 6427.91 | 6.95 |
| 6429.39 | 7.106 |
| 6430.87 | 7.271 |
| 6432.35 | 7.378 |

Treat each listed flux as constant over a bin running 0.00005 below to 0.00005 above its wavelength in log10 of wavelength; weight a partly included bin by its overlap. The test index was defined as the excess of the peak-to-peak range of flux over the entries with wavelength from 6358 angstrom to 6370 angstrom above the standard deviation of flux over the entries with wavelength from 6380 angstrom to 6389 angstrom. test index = 0.27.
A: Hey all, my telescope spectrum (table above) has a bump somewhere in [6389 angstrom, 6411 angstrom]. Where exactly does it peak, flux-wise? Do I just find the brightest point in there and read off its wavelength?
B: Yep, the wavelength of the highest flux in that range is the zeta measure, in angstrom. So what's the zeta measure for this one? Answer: 6408.70 angstrom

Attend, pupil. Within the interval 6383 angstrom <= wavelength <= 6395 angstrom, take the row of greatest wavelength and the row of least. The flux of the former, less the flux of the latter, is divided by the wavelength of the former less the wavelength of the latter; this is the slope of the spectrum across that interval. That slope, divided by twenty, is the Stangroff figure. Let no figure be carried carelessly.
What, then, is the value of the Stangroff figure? -0.0010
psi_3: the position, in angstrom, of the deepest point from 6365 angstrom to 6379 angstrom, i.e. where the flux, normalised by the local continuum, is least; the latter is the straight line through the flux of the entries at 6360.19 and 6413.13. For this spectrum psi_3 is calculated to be 6376.32 angstrom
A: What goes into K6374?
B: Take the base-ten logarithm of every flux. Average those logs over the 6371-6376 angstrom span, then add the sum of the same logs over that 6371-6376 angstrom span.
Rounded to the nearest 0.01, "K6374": 3.30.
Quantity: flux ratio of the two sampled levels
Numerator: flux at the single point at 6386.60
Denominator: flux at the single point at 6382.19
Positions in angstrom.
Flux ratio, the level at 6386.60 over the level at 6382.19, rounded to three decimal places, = 1.019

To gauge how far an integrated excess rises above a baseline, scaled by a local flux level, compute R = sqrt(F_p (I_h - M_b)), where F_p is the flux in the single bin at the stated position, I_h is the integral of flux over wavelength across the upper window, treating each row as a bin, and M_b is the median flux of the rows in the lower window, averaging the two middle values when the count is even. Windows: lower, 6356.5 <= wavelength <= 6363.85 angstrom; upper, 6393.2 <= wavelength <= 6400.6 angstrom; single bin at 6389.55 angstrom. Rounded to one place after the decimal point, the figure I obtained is 16.7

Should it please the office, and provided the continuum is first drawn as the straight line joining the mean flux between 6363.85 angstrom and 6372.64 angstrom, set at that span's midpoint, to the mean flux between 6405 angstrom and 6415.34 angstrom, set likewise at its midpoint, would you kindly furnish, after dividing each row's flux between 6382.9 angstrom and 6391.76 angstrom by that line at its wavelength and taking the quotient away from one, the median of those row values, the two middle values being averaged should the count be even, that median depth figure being 0.047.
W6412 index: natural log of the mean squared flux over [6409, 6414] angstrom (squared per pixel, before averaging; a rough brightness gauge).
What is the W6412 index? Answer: 3.95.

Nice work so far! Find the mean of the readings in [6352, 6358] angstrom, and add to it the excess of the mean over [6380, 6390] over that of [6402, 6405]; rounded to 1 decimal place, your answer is 6.6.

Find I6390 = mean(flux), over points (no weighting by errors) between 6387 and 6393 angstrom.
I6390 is 6.65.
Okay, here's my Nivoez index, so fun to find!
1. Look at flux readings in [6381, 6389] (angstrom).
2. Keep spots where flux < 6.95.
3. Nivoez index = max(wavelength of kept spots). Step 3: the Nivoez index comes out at 6388.07 angstrom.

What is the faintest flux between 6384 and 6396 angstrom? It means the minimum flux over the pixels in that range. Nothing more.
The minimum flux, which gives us 6.432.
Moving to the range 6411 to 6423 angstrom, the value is 6.913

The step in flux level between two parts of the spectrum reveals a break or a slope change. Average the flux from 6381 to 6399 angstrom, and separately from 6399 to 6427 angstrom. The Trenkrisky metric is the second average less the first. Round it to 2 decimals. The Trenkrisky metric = 0.40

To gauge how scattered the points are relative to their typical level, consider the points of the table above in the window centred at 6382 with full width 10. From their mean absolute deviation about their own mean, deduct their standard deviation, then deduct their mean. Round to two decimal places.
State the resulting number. -6.63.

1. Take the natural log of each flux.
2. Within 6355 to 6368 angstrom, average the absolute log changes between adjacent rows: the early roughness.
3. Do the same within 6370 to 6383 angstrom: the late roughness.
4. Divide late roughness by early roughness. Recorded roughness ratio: 1.0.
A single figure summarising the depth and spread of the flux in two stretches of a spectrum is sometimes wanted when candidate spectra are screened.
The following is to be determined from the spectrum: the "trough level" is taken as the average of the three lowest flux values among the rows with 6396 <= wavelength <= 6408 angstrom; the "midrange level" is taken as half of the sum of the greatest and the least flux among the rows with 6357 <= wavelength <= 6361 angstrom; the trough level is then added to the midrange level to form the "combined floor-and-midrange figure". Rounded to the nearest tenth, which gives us 13.6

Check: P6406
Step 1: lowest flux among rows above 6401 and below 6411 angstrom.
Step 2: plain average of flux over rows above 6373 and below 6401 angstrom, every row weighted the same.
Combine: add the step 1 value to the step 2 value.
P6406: 13.33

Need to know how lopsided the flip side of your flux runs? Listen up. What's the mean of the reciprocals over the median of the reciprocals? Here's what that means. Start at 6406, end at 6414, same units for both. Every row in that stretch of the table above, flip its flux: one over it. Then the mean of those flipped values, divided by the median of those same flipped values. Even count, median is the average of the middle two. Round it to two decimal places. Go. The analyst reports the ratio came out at 1.00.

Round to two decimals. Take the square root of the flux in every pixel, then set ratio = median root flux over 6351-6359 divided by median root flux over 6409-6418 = 0.98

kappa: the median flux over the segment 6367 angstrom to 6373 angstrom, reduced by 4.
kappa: 2.82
